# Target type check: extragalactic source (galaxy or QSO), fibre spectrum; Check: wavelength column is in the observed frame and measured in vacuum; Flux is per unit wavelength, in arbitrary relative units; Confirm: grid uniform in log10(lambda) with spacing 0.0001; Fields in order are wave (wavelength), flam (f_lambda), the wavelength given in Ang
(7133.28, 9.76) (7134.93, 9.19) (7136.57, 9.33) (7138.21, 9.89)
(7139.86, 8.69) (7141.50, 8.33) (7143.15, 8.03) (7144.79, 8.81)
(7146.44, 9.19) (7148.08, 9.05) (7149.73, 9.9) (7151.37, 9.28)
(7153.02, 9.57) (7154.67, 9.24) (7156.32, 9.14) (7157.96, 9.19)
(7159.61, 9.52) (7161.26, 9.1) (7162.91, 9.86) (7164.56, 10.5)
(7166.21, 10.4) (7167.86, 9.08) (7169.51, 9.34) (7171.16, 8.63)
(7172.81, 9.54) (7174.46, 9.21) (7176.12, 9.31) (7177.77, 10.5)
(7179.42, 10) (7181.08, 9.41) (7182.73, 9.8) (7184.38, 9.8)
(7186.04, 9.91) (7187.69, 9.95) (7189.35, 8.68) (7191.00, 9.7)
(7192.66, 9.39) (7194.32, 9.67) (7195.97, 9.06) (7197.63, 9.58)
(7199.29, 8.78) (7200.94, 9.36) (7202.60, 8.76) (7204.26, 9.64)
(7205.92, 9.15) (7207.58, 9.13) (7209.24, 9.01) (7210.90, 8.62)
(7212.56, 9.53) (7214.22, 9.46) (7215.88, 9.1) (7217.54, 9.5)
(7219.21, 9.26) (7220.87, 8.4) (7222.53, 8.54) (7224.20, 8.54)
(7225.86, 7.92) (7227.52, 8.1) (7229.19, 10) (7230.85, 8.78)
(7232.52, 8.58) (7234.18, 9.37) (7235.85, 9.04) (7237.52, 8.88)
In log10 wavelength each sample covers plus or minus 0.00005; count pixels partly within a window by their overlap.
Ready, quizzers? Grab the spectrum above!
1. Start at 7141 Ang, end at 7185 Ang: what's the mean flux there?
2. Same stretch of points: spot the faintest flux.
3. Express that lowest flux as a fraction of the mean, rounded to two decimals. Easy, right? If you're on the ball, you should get 0.85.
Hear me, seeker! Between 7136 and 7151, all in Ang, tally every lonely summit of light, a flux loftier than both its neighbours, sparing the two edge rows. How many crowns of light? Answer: 2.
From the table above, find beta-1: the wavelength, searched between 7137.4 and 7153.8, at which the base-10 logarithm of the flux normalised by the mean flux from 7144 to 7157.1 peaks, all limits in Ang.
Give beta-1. 7149.73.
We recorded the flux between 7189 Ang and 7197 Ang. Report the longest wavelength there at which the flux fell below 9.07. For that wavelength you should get 7195.97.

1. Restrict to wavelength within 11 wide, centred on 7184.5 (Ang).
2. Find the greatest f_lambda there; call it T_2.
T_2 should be 10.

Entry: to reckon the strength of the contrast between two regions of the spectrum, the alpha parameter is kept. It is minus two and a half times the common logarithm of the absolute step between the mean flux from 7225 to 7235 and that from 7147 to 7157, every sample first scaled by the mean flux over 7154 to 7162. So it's 3.0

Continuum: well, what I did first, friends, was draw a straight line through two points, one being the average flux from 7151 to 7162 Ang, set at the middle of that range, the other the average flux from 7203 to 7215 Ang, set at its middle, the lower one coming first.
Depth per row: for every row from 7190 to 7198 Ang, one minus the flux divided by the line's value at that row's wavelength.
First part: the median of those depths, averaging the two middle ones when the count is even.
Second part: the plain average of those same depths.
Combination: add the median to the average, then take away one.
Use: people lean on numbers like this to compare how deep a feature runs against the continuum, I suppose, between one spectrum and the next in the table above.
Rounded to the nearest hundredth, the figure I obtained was -1.06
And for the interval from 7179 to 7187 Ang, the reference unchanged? -1.12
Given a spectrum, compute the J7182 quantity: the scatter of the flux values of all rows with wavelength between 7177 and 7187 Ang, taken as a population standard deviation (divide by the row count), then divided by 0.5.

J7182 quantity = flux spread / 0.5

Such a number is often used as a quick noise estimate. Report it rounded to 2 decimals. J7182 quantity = 0.65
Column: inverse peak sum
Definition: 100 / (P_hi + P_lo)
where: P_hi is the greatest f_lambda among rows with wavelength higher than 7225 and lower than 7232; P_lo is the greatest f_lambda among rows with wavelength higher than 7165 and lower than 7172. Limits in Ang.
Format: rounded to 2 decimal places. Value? 4.90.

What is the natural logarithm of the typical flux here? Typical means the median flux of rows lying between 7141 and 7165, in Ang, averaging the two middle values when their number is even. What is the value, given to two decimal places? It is 2.22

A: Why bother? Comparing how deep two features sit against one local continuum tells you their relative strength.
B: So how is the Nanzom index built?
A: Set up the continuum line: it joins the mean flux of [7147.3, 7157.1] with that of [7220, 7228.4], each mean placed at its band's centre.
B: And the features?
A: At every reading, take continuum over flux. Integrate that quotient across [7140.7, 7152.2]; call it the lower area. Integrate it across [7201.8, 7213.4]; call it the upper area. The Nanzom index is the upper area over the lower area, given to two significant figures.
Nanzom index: 0.89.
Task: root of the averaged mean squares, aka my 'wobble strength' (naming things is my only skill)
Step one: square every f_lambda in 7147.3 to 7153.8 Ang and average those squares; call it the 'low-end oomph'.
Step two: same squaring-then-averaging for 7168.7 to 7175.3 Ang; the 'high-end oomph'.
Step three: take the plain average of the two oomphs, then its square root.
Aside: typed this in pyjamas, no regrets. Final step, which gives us 9.32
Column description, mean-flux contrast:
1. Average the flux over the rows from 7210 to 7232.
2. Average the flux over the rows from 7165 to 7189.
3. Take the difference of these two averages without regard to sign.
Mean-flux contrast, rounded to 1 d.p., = 0.7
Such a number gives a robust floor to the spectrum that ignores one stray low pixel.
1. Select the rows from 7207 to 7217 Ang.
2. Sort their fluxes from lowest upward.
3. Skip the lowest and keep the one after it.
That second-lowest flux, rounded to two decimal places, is 9.01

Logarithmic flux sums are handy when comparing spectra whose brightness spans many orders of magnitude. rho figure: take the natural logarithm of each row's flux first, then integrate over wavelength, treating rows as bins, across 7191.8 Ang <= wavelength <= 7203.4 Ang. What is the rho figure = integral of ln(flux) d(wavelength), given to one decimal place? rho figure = 25.8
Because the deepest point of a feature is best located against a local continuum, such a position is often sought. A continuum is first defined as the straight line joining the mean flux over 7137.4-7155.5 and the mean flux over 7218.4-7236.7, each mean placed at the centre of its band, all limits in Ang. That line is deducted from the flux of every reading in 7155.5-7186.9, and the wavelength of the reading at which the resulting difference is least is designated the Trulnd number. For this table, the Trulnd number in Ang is 7171.16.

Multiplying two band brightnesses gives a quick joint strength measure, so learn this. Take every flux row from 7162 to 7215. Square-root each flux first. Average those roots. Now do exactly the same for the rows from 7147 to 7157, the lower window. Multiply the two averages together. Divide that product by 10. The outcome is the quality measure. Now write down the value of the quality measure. 0.941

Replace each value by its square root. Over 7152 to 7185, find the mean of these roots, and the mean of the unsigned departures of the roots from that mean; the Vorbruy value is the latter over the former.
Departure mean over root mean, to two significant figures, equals 0.021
